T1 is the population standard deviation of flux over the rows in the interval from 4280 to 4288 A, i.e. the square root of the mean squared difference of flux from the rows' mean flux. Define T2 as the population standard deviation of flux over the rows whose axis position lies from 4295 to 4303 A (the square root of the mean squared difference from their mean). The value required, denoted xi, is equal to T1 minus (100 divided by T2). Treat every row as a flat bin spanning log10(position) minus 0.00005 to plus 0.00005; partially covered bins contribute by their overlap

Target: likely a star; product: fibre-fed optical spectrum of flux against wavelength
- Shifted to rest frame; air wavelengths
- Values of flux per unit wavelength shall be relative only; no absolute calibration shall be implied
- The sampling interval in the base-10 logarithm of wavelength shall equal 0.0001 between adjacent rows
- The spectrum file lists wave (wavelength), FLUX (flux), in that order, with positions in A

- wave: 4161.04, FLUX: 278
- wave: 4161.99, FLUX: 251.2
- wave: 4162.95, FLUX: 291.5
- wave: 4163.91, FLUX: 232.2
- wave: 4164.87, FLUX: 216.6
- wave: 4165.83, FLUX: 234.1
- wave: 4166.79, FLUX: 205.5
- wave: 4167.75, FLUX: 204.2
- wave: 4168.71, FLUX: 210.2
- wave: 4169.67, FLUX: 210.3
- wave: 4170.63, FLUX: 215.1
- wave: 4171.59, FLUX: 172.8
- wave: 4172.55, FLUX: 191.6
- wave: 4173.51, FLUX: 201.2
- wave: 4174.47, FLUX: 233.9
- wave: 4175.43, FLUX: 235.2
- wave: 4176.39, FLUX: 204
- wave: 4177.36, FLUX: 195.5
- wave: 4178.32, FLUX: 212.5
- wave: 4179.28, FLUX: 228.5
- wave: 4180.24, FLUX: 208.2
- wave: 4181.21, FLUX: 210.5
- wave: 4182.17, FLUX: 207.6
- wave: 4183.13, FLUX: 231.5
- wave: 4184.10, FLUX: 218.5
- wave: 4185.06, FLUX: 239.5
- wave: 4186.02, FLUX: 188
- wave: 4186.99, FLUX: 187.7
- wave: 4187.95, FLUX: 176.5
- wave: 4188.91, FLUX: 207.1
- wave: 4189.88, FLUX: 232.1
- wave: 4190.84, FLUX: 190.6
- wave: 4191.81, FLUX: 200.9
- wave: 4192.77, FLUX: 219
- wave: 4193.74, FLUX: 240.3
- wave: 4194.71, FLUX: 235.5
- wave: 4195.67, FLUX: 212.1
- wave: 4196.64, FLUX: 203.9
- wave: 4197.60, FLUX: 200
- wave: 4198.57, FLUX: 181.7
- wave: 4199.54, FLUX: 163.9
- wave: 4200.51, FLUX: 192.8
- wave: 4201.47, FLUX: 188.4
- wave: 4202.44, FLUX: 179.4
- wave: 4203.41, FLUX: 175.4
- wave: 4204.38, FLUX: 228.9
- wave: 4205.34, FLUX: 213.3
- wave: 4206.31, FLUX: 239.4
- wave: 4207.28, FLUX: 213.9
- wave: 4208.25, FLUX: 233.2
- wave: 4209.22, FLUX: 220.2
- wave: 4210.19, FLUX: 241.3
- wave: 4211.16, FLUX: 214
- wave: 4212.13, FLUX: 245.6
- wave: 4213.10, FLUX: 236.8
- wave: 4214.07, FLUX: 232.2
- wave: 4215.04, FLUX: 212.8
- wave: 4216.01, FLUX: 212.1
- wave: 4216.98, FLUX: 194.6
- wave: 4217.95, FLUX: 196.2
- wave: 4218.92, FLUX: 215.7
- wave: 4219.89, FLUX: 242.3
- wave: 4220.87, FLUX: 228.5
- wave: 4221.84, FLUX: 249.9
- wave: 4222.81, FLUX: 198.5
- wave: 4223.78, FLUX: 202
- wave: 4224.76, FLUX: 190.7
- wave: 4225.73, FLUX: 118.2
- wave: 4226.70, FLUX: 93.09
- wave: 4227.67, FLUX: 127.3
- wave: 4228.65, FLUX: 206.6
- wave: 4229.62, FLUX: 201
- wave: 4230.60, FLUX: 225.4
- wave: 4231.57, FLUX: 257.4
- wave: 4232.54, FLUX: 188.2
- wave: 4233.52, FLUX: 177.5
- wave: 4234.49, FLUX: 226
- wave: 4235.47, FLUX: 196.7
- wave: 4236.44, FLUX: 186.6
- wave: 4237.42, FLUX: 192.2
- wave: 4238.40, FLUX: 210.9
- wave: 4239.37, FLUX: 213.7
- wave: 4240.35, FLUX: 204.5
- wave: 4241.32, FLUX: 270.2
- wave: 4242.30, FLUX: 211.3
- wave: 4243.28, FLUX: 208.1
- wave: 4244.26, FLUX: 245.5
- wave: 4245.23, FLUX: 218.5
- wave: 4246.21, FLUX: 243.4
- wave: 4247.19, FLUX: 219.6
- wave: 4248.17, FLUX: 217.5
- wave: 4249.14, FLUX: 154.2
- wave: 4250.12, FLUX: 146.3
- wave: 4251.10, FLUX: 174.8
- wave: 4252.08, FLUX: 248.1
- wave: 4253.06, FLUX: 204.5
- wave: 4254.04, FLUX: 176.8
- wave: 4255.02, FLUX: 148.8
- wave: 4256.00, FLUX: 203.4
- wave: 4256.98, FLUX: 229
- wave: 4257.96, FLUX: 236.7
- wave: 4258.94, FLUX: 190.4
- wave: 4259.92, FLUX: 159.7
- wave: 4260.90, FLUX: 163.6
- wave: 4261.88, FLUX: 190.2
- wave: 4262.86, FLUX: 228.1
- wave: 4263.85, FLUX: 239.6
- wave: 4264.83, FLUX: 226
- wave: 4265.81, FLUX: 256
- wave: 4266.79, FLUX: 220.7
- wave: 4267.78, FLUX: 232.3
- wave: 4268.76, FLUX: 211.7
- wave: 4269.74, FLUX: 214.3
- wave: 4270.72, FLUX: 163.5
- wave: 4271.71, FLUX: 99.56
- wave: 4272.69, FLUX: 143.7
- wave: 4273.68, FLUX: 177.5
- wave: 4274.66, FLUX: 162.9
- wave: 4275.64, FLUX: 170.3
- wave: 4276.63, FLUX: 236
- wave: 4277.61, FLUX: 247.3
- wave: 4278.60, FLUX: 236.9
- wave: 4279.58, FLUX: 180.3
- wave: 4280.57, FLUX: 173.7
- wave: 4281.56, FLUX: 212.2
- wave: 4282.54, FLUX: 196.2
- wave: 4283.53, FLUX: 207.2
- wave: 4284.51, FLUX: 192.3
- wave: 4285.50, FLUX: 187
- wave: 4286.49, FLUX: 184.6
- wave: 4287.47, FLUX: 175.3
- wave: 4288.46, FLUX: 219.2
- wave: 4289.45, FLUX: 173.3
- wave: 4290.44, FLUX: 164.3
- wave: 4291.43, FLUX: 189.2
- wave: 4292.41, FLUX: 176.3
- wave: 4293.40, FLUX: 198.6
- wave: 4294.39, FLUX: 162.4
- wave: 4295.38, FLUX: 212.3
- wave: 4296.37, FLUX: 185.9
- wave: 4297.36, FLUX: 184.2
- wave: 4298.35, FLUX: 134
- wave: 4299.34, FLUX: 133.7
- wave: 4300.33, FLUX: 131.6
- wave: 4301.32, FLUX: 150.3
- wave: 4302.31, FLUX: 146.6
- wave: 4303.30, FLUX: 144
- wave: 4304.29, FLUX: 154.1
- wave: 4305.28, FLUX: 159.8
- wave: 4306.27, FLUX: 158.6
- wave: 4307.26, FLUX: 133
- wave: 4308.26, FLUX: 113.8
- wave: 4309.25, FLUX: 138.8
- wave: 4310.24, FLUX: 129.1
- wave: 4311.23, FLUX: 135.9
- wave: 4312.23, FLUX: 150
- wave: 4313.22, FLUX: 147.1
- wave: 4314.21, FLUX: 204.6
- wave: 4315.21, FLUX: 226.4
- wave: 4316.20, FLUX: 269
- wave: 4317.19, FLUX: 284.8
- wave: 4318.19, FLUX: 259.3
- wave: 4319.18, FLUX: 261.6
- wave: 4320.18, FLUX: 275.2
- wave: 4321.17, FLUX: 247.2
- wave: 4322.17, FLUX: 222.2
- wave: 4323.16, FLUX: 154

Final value 9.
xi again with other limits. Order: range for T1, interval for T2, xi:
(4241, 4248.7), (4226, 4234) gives 18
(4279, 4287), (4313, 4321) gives 10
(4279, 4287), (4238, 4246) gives 8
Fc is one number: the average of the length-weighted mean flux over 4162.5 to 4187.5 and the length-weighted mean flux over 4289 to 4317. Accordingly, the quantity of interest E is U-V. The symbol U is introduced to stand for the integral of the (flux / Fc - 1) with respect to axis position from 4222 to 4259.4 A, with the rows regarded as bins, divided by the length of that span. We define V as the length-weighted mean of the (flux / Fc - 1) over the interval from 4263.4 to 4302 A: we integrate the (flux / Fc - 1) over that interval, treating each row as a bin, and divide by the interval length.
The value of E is 0.06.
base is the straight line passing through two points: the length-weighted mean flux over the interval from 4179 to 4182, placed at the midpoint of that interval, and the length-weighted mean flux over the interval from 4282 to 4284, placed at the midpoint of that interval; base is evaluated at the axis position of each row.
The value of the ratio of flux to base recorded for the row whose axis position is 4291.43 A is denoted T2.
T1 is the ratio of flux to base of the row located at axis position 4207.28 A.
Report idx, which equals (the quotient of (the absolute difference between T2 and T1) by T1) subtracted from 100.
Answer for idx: 99.9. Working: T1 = 1.01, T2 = 0.94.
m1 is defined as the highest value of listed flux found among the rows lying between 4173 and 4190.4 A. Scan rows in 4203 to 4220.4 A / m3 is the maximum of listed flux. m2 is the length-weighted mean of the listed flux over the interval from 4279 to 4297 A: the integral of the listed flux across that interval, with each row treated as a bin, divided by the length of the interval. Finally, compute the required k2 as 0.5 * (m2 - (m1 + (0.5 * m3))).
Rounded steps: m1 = 239.5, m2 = 189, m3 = 245.6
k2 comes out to -87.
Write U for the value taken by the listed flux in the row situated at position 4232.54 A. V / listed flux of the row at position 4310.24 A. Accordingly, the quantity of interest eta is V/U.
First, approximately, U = 188.2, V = 129.1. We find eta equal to 0.69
